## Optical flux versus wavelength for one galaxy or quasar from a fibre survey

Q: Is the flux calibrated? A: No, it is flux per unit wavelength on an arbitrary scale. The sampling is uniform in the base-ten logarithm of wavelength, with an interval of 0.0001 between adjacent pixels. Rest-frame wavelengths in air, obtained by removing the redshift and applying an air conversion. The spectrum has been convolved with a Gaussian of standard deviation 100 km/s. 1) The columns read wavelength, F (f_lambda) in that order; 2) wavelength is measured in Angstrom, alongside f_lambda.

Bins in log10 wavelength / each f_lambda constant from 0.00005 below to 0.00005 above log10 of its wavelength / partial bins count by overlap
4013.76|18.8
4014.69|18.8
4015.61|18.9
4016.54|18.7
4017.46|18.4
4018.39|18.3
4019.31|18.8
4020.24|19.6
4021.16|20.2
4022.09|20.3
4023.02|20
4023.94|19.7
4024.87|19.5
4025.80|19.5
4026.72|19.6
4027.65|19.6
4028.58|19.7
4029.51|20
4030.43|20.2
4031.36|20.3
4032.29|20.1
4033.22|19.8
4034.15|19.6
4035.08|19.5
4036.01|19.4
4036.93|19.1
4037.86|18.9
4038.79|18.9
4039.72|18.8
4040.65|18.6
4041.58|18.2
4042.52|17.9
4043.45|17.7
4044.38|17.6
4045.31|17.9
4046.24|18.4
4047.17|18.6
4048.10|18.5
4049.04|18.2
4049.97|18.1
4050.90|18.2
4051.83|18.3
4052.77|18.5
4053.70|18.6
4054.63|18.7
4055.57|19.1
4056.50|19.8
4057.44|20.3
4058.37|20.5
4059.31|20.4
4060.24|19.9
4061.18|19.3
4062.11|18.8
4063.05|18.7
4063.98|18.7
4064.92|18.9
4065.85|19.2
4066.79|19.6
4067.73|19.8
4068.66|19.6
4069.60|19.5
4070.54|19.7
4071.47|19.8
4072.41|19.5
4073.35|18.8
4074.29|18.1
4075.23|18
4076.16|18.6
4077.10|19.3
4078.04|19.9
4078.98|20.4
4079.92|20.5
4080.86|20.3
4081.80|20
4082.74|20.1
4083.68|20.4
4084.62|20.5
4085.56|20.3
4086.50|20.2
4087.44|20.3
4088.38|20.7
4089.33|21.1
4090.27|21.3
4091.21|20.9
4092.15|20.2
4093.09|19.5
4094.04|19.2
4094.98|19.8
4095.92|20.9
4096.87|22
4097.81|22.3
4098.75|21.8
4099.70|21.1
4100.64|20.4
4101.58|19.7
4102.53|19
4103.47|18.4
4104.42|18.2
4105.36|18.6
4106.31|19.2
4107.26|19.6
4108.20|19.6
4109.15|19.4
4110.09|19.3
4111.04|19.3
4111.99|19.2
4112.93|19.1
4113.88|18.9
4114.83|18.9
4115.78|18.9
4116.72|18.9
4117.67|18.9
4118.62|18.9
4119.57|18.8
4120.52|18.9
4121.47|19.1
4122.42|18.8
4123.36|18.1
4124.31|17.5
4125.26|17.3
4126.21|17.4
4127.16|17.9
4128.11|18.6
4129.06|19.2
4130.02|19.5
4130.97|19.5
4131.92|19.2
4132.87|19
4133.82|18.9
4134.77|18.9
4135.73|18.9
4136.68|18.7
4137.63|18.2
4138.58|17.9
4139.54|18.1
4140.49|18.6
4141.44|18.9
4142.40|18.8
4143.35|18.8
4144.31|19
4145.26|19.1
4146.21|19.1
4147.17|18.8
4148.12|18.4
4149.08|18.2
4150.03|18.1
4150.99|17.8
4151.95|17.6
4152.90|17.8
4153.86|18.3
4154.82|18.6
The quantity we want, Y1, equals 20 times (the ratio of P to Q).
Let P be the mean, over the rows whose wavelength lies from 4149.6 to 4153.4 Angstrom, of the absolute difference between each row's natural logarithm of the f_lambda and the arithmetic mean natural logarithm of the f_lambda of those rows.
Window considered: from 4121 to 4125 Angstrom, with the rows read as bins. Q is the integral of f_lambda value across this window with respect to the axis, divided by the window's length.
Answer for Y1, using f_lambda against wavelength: 0.008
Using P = 0.008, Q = 18.4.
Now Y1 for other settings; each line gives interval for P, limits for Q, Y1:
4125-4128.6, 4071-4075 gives 0.027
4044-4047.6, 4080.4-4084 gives 0.021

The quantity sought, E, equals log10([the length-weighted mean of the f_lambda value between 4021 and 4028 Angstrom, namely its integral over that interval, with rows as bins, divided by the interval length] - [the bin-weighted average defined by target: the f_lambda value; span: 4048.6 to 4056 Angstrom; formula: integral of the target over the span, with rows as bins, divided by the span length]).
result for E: 0.12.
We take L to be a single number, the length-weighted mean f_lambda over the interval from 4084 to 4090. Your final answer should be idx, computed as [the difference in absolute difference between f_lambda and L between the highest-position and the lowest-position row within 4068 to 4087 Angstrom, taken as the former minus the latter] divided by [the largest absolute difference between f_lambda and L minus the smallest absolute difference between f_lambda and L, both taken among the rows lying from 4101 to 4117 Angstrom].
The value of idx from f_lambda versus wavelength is -0.4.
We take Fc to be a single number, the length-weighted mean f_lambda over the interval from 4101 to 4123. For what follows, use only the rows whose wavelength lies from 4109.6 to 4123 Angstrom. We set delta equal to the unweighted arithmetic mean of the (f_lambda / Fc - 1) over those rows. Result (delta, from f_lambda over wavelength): -0.002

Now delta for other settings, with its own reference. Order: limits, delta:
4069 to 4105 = 0.052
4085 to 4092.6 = 0.084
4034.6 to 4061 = -0.012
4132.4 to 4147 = -0.016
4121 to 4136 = -0.022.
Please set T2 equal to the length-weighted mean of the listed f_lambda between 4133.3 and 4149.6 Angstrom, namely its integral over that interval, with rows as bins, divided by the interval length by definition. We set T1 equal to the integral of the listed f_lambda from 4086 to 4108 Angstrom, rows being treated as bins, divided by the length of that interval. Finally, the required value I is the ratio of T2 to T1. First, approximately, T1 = 20.2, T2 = 18.7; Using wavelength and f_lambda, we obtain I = 0.92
